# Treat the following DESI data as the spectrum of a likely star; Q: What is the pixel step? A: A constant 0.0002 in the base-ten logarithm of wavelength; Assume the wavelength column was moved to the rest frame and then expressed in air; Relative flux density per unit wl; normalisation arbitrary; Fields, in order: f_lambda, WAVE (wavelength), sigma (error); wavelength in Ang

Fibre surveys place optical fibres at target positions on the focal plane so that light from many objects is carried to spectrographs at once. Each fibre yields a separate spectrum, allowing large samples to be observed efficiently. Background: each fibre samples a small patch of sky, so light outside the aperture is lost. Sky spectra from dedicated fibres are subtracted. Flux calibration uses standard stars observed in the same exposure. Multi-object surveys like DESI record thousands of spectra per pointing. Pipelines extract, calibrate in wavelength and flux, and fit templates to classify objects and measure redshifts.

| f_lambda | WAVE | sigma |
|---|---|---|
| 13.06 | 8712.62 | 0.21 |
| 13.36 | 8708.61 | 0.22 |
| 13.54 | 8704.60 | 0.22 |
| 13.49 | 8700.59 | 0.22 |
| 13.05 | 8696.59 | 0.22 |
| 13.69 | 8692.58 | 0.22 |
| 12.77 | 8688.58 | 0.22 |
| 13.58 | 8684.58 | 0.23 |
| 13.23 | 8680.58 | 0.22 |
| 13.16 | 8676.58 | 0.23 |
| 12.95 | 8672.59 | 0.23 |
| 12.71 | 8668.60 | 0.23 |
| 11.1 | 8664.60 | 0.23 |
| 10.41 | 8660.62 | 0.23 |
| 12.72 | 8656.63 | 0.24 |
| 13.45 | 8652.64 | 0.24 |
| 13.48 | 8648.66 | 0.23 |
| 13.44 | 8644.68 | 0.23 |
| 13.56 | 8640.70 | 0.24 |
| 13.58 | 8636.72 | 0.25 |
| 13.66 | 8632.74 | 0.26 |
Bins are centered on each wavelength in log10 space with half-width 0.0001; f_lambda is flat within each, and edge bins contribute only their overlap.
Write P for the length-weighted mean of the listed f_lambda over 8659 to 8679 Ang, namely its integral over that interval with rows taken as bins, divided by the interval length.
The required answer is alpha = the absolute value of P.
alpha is 12.1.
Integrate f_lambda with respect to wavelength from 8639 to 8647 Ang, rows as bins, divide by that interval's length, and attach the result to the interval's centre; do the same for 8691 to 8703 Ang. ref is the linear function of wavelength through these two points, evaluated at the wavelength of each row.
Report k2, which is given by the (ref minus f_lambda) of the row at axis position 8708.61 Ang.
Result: 0.0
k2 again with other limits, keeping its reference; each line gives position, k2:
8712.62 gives 0.3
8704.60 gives -0.2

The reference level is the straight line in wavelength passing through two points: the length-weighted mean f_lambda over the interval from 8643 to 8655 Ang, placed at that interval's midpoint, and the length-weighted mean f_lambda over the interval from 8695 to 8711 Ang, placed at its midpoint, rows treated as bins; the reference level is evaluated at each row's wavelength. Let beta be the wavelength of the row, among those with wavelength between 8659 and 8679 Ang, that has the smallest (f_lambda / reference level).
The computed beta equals 8660.62 Ang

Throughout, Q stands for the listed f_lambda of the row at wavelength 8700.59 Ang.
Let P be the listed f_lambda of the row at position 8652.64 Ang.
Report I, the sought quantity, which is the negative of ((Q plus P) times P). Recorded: -362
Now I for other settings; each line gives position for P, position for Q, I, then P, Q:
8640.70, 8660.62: -325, 13.56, 10.41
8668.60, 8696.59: -327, 12.71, 13.05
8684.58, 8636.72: -369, 13.58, 13.58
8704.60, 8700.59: -366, 13.54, 13.49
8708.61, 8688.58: -349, 13.36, 12.77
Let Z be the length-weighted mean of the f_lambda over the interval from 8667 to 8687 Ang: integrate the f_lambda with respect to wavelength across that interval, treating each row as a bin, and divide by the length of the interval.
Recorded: 13.13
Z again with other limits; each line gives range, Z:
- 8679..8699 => 13.27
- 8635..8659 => 13.32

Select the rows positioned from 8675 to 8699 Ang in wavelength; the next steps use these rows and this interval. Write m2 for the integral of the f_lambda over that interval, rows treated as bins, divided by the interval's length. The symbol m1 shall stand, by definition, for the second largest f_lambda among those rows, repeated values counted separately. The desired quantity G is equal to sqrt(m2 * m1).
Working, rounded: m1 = 13.58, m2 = 13.3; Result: 13.4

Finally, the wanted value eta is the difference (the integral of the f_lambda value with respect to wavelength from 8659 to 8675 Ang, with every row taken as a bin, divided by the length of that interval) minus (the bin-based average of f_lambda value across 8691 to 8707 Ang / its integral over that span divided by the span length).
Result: -1.6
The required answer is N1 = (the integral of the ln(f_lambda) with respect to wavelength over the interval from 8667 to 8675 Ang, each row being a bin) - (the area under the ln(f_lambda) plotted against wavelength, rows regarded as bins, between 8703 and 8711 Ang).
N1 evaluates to -0.33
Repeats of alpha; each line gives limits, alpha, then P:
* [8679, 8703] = 13.3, 13.3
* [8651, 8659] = 12.9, 12.9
